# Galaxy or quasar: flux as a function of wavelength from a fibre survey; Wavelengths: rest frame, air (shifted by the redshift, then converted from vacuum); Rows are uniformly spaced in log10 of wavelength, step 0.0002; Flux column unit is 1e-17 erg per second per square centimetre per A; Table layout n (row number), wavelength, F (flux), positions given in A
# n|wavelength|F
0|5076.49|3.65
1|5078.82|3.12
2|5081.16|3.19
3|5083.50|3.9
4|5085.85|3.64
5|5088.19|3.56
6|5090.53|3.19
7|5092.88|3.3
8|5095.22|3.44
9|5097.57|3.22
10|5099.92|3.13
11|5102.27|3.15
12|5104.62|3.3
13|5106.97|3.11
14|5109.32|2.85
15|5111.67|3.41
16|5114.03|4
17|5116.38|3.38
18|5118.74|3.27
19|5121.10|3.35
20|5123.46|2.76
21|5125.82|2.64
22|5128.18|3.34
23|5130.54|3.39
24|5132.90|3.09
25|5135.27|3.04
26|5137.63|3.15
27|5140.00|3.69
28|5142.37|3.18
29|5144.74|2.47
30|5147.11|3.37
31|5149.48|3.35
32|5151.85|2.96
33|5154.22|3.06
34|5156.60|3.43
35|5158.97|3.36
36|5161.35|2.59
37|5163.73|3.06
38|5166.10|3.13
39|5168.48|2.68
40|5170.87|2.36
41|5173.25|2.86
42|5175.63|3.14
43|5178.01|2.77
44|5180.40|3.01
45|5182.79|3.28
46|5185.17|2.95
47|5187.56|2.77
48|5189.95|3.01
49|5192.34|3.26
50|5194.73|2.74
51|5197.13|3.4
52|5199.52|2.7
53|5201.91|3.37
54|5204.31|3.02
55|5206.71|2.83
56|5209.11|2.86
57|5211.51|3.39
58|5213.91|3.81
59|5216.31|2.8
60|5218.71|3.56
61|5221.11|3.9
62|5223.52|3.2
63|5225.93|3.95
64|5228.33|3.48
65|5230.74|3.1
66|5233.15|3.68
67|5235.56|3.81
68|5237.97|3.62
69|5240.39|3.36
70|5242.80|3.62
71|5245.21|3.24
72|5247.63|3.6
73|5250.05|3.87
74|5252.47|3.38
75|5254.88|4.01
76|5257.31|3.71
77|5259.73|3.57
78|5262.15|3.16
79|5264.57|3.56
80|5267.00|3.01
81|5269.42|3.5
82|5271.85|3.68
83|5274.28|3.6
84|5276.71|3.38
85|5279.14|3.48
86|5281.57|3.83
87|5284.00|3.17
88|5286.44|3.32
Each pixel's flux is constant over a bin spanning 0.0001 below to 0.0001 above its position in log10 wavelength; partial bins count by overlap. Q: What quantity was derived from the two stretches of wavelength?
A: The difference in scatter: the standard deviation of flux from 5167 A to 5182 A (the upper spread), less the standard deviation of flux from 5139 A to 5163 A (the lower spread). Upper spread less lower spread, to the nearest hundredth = -0.11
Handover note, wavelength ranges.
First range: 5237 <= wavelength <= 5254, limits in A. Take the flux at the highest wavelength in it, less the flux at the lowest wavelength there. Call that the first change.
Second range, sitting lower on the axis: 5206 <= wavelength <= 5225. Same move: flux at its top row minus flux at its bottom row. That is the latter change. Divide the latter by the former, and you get -1.5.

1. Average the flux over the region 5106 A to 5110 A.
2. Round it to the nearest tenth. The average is 3.0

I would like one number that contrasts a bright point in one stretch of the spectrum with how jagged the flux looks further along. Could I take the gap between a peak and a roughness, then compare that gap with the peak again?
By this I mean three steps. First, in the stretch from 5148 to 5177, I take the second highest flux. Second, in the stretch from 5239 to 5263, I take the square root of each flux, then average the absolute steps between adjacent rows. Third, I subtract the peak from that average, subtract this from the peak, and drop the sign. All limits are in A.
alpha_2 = 6.62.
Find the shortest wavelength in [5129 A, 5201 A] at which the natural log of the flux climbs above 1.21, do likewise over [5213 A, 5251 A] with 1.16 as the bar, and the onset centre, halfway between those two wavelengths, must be 5172.2 A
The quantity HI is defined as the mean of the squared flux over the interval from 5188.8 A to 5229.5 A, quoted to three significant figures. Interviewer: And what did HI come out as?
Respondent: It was 10.7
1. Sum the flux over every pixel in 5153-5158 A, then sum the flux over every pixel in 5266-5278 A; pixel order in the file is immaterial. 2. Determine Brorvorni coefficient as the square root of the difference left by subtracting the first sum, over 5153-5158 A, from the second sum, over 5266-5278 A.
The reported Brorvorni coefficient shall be 3.27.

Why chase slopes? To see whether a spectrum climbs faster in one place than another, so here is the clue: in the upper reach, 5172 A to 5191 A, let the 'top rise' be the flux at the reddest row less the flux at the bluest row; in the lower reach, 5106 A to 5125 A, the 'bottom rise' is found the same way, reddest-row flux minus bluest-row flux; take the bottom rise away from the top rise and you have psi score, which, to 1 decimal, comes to 0.5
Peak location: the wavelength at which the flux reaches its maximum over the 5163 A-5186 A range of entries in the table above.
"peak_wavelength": 5182.79 A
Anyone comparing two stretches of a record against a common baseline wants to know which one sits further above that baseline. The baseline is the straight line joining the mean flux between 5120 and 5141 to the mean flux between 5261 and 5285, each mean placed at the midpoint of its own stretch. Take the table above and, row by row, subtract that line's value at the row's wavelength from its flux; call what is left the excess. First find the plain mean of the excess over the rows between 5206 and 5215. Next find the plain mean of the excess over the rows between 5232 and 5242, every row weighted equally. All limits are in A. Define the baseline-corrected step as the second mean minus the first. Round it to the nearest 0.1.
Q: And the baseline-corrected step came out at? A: 0.3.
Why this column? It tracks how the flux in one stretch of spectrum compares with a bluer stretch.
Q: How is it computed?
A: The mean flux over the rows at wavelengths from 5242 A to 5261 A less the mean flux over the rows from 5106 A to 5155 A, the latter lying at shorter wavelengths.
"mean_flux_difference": 0.44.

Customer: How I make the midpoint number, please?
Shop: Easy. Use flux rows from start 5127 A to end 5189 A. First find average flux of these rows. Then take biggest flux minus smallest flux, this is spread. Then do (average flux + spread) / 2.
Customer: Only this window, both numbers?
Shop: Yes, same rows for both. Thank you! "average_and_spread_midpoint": 2.19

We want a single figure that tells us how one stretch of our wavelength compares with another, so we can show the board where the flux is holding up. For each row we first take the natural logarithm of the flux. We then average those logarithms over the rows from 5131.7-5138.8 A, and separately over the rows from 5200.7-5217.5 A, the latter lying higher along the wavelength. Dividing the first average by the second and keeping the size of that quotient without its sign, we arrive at 0.99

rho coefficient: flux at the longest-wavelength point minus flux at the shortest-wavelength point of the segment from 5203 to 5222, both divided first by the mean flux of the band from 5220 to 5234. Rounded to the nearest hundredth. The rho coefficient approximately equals 0.25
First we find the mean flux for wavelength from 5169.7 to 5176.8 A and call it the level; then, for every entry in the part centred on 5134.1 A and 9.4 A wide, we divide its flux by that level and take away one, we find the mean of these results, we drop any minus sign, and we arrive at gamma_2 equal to 0.14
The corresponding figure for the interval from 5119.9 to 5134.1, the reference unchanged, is 0.11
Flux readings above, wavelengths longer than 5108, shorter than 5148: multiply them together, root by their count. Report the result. 3.2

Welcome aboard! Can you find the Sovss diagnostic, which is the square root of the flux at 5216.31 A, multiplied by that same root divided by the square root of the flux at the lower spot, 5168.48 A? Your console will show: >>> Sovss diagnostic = 1.71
